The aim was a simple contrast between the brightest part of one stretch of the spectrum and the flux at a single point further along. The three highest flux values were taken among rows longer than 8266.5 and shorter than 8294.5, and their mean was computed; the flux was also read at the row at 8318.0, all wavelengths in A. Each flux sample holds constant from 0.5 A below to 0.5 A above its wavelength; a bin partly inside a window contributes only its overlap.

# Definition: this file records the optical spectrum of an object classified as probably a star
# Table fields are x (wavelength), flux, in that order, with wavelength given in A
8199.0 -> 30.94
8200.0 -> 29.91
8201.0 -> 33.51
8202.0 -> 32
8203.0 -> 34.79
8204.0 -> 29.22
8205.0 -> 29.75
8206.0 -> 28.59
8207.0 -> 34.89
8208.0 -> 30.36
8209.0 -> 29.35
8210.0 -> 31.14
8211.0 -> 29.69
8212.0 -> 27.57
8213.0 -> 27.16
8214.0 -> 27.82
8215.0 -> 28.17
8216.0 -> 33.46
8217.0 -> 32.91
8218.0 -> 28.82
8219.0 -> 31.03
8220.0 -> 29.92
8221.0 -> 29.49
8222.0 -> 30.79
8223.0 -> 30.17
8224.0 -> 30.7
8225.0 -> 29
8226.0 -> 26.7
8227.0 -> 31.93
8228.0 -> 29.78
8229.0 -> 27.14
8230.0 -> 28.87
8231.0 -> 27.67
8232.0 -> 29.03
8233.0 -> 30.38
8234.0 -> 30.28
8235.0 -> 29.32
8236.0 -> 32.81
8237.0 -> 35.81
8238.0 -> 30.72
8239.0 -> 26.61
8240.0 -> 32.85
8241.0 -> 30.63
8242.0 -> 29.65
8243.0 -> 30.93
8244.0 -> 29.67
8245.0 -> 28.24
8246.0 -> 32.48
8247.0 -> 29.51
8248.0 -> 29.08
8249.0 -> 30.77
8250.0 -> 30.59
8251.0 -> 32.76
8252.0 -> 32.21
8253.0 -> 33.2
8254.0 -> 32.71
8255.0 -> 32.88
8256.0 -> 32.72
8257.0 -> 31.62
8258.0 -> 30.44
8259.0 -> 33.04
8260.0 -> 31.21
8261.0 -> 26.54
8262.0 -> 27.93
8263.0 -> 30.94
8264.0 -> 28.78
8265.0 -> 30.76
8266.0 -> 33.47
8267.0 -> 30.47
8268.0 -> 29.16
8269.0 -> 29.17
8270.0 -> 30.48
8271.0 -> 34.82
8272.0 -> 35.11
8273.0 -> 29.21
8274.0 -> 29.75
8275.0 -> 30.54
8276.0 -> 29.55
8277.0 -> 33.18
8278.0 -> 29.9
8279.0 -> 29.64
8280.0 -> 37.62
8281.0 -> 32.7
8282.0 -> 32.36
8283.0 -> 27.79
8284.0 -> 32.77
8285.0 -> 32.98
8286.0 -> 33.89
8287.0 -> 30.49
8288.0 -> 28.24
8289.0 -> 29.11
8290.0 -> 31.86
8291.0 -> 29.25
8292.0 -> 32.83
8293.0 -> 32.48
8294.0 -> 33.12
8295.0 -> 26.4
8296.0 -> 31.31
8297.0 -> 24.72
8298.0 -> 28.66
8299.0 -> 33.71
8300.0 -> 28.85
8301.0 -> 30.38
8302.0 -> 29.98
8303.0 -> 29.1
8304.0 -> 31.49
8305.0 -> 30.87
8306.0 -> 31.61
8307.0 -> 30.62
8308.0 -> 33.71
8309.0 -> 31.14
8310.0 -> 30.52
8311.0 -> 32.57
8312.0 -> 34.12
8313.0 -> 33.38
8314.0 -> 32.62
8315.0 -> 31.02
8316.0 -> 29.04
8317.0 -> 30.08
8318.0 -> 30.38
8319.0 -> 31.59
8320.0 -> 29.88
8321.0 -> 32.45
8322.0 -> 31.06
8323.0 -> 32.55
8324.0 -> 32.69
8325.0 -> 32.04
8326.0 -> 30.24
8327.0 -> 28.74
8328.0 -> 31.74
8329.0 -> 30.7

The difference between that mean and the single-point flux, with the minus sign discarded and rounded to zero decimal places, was 5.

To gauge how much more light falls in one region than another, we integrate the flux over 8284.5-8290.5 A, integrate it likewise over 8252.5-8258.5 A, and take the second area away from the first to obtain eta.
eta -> -7.0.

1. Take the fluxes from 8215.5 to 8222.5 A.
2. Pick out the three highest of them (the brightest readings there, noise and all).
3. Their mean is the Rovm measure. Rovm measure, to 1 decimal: 32.5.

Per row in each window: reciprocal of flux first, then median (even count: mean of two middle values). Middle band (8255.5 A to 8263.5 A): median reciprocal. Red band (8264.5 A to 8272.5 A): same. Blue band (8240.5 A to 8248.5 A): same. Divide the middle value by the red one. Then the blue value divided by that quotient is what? 0.0342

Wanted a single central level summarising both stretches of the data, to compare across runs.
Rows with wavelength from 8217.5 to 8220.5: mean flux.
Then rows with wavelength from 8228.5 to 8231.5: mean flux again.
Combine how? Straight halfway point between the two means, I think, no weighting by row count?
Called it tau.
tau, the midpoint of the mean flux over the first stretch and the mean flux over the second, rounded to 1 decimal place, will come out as 28.9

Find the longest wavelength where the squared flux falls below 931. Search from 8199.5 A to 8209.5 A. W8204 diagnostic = 8209.0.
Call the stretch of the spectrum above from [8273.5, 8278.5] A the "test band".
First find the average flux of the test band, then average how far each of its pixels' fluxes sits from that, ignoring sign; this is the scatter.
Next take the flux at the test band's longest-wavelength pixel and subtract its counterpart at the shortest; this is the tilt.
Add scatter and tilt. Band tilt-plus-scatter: 1.2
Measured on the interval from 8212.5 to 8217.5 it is 8.4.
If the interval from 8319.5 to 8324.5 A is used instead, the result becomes 3.8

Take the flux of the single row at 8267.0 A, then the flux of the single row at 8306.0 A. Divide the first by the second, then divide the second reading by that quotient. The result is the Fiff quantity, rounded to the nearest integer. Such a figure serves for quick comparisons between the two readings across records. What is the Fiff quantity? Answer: 33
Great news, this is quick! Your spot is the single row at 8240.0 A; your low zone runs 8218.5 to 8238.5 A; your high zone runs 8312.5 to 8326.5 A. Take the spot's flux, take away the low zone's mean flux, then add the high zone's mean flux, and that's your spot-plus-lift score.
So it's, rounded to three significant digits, 34.1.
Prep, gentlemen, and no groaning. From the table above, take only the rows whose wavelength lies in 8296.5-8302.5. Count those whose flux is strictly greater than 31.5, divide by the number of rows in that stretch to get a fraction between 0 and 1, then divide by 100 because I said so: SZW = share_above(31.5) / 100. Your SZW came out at 0.0017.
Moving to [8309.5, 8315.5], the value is 0.0067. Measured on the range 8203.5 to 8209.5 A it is 0.0017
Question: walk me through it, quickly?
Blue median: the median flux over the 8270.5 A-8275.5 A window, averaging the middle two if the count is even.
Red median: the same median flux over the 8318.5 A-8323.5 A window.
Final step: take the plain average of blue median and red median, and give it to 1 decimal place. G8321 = 31.1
